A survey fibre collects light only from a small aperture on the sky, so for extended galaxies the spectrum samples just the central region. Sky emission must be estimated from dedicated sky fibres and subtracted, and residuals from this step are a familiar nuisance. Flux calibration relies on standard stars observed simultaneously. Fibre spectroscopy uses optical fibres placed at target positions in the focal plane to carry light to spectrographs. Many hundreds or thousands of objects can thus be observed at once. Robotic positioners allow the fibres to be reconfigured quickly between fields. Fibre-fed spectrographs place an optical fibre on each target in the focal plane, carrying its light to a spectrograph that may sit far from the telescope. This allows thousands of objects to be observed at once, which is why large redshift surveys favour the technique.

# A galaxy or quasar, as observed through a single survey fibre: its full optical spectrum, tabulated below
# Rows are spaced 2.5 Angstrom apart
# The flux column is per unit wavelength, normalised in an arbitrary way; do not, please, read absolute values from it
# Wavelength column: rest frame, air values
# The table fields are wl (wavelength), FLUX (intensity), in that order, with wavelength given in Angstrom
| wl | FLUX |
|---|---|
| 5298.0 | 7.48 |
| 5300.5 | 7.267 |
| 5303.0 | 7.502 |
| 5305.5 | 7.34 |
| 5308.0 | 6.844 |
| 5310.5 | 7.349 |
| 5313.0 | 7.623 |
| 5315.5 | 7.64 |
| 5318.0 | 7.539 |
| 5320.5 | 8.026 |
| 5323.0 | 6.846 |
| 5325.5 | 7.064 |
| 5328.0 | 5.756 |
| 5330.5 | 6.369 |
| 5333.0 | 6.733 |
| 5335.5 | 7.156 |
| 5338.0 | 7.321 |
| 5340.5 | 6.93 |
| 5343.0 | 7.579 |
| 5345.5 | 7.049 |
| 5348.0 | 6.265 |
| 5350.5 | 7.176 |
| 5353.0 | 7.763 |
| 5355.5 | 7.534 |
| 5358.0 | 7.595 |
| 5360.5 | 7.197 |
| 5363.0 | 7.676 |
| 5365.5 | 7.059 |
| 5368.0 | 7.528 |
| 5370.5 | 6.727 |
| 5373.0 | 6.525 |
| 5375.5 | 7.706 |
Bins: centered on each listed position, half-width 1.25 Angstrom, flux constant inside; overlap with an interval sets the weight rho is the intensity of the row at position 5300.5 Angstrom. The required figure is 7.267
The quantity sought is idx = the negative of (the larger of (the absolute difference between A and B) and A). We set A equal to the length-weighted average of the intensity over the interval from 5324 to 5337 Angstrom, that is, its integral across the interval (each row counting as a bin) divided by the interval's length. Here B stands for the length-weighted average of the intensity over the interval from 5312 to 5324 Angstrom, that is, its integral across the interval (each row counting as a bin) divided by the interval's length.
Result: -6.63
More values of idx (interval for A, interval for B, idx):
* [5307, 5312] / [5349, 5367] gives -7.14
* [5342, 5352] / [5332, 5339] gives -7.02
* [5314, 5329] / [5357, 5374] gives -7.18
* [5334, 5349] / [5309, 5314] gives -7.06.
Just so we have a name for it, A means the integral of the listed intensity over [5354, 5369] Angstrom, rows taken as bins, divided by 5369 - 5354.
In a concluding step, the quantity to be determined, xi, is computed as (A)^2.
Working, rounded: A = 7.4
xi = 55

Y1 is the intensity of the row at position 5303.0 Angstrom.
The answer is 7.502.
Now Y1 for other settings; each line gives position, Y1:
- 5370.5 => 6.727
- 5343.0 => 7.579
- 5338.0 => 7.321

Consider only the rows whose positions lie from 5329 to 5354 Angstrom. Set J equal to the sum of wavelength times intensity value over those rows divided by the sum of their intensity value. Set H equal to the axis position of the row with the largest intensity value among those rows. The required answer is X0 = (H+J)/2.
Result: 5347.5 Angstrom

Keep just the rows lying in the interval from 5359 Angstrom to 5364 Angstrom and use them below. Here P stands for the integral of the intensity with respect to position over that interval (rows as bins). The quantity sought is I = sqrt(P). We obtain 6.1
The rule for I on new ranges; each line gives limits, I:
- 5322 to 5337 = 10.0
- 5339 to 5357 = 11.4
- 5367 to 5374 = 7.0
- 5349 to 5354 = 6.1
